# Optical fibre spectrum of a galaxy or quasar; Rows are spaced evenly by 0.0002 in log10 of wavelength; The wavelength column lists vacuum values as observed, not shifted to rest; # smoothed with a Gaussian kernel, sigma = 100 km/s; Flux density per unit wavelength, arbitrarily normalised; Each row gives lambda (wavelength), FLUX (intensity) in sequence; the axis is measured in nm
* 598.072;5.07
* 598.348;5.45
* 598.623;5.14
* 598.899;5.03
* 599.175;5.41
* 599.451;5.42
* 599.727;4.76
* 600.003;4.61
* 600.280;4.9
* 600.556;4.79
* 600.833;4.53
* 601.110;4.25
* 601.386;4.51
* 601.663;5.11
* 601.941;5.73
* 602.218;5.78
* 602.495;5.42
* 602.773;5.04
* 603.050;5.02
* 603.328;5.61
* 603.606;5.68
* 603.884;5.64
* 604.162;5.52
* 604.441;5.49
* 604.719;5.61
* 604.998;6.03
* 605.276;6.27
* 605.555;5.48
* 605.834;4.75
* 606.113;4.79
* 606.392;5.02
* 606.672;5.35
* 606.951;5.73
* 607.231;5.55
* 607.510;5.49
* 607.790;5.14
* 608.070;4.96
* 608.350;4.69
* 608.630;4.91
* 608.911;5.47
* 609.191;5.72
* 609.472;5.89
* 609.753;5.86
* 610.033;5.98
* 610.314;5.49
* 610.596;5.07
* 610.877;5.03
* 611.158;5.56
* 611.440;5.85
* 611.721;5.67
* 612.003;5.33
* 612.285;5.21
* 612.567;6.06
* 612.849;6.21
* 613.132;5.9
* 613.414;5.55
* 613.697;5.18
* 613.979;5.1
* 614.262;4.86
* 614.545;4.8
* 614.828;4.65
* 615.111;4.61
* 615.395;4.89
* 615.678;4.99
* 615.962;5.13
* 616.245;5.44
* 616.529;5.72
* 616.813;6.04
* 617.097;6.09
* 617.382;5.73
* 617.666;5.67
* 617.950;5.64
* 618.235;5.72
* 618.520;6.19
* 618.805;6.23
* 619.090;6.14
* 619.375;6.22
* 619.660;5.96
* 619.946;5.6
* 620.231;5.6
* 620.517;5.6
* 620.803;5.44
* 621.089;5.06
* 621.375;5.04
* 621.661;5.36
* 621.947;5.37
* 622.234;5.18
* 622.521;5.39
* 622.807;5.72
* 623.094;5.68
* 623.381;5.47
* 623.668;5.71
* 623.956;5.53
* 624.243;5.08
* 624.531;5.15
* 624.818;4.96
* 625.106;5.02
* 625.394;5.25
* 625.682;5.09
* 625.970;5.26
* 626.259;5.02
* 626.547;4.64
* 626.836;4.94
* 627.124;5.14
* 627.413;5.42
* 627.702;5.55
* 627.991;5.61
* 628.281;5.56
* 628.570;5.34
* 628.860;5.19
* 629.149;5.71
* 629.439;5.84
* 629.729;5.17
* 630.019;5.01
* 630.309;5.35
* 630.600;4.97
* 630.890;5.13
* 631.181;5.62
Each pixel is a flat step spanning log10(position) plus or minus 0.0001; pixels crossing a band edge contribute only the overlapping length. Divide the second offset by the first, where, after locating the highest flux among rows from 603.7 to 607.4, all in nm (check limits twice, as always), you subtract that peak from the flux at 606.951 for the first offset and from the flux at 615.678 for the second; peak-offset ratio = 2.37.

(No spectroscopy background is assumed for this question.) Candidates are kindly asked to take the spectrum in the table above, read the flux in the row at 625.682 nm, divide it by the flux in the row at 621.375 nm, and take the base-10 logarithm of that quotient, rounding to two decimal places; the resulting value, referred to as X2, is 0.00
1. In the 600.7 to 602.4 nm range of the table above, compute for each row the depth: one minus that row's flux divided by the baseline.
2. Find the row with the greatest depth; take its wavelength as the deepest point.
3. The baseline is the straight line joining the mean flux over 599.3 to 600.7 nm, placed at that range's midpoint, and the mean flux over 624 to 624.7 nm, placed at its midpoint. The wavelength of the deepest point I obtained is 601.110 nm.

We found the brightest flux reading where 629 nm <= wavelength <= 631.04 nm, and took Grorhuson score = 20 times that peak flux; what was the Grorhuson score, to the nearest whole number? 117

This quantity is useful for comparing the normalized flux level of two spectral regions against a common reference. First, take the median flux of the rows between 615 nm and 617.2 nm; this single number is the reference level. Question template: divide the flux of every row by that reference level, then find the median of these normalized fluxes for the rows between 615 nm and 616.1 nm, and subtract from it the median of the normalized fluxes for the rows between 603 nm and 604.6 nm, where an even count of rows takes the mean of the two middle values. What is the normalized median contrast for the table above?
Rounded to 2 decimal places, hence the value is -0.12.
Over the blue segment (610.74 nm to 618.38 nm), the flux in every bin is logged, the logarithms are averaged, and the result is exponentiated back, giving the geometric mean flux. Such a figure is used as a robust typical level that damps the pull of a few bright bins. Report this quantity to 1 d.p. 5.4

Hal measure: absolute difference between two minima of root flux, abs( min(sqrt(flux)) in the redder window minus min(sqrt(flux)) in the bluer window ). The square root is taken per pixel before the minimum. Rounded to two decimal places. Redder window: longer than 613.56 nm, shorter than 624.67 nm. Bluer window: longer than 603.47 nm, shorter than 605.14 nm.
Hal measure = 0.20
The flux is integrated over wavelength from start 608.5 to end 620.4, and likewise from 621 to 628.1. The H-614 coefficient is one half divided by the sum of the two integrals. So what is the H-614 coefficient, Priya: 0.0048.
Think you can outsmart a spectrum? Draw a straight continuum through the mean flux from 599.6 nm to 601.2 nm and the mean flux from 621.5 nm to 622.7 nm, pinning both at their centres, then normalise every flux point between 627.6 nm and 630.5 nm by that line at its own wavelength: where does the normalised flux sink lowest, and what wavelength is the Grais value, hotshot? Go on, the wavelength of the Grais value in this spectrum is 630.019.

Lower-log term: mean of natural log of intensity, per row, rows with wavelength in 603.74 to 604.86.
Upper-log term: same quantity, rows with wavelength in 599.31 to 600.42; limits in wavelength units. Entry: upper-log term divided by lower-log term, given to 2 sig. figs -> 0.93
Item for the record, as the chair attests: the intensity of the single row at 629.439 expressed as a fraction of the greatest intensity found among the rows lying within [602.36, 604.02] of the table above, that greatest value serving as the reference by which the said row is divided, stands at 1.03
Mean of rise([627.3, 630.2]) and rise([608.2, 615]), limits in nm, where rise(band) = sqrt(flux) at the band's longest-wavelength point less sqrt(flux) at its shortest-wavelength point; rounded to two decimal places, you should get -0.05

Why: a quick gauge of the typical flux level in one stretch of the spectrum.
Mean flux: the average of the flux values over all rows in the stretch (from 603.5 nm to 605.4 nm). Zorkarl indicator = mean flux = 5.75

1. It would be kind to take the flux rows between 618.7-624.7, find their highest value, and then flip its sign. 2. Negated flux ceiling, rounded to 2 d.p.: -6.23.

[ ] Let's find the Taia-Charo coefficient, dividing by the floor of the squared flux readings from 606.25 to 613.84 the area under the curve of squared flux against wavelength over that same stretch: 10.4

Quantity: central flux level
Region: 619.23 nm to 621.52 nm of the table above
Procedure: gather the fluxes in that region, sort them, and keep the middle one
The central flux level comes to 5.60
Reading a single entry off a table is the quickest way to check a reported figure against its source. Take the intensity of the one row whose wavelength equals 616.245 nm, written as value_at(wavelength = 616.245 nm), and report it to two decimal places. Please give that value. 5.44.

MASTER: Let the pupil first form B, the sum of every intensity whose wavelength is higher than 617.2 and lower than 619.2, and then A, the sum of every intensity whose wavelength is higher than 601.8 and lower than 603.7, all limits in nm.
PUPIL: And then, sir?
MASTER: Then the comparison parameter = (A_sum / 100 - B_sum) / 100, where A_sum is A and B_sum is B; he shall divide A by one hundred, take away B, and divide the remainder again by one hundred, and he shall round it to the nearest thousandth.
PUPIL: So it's -0.409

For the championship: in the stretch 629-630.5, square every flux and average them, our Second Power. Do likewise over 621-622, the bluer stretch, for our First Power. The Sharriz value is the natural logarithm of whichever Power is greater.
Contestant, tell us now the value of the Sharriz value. 3.38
